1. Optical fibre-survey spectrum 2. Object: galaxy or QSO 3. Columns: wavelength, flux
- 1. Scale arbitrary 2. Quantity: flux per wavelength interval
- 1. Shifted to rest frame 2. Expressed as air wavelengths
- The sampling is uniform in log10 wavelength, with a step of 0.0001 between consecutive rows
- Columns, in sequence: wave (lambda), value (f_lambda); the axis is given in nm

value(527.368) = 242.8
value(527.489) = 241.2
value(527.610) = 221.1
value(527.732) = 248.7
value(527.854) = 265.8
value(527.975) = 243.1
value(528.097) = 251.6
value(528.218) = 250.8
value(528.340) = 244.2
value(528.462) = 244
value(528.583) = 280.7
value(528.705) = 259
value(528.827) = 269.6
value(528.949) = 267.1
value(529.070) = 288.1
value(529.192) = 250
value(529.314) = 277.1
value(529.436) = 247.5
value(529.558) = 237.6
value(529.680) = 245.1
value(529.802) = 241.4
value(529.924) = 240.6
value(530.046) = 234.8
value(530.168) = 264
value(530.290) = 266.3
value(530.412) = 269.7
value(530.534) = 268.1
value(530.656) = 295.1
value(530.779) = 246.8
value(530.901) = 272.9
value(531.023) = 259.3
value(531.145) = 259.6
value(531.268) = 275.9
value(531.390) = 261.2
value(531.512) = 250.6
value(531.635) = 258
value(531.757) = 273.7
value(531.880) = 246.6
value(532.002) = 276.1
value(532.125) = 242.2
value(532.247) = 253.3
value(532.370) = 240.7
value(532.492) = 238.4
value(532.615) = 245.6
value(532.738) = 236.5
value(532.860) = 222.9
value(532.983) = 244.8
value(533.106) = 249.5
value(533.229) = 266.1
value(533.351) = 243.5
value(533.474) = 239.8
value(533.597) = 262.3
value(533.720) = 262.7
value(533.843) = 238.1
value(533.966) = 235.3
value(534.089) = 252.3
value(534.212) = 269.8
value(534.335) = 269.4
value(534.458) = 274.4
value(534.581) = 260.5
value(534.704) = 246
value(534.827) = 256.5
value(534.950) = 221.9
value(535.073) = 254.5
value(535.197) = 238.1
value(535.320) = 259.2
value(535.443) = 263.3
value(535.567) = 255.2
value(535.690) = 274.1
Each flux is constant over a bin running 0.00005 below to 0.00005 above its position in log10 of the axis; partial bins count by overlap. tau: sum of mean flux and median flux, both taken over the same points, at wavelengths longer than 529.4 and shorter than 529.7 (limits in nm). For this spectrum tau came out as 488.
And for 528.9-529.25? 536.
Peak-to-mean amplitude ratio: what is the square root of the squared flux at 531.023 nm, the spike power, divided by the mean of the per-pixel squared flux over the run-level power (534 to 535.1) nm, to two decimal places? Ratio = 1.01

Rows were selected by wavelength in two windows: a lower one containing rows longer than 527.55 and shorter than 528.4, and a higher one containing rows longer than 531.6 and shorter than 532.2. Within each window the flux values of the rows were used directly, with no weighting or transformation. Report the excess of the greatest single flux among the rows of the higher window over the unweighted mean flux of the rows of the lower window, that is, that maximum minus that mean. 30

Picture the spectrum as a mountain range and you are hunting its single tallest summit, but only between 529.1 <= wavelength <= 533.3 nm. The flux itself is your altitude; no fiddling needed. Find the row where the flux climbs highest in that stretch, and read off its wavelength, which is 530.656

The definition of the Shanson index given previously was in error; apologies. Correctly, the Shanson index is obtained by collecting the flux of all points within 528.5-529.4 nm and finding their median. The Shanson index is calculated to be 270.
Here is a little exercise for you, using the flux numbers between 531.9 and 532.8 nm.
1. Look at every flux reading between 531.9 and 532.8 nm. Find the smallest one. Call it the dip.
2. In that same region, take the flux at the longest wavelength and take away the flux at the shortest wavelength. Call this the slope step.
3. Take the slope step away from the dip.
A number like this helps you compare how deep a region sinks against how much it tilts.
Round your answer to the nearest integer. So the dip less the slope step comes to 276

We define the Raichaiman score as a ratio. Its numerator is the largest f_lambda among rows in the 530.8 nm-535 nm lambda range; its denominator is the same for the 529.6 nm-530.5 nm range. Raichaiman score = 1.02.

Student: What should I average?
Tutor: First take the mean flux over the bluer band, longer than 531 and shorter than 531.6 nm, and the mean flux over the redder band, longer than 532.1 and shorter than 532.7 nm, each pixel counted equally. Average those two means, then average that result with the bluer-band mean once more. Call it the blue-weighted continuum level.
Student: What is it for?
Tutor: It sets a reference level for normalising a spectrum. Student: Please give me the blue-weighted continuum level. 257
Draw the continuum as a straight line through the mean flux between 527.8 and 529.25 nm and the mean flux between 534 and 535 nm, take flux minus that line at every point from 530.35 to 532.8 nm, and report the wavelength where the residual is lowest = 532.738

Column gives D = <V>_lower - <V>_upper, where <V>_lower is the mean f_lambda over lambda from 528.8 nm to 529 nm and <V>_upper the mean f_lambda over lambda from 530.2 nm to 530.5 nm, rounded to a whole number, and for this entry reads 0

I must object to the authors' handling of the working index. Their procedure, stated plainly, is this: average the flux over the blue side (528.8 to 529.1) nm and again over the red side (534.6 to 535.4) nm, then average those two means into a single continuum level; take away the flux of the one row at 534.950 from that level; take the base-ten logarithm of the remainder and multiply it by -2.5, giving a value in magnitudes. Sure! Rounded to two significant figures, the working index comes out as -4.0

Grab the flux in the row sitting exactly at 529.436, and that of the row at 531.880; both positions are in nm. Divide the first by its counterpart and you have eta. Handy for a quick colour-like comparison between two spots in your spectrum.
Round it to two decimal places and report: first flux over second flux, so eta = 1.00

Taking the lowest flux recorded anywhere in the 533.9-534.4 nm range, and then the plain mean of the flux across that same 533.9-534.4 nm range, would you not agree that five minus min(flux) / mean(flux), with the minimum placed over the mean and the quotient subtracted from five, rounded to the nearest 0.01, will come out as 4.08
